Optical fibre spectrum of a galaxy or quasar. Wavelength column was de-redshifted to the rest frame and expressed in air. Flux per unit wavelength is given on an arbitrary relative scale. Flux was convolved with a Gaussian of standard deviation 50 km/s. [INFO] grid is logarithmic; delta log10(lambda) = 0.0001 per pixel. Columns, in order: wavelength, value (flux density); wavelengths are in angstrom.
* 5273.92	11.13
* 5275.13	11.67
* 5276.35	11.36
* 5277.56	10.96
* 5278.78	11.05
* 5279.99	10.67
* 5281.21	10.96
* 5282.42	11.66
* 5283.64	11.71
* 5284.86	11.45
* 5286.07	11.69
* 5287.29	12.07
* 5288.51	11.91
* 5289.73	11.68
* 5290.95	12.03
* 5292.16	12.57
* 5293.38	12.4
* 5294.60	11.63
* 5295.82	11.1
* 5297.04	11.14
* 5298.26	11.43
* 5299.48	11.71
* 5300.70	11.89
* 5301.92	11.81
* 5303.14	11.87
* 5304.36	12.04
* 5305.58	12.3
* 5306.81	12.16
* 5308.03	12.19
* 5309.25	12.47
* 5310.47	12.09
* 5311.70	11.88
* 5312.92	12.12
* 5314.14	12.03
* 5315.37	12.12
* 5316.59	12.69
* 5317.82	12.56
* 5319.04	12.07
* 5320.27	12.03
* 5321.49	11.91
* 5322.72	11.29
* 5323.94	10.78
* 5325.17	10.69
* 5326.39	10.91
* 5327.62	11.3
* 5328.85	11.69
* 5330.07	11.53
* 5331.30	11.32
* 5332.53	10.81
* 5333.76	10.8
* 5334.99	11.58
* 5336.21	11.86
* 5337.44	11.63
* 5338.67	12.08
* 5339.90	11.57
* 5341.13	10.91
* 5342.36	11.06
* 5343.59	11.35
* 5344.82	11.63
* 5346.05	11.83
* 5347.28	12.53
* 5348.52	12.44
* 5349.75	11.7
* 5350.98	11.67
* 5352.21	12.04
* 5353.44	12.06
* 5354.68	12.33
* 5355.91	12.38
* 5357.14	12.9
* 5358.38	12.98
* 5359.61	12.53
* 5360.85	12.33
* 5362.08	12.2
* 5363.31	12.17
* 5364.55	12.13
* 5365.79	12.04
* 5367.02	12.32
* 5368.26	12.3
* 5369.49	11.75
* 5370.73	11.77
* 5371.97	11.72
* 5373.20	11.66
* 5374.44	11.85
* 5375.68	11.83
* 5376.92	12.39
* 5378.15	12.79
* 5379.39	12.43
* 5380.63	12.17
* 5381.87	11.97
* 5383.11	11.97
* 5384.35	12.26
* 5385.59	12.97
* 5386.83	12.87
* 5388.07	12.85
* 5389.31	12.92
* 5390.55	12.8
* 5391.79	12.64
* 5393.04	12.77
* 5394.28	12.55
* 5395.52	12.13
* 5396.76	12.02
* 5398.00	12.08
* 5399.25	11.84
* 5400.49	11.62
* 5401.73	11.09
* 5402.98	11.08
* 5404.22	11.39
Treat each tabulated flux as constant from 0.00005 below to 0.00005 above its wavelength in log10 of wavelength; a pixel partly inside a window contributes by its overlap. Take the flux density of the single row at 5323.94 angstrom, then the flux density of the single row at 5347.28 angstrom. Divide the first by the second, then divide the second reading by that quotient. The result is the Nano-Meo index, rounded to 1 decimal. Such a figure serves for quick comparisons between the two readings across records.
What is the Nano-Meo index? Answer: 14.6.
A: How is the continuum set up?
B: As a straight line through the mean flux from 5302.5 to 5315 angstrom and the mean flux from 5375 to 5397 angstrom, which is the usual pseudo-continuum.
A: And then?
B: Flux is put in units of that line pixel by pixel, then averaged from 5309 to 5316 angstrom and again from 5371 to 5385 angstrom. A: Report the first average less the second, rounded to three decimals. 0.026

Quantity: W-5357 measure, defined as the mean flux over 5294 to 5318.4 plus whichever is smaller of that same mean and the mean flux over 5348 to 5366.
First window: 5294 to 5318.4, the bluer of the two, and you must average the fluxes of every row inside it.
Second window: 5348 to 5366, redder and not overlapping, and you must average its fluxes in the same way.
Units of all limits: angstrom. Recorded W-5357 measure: 23.92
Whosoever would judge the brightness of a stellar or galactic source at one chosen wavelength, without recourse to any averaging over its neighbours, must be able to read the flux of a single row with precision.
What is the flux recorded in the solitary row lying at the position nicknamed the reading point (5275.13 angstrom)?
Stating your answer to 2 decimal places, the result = 11.67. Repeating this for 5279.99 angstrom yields 10.67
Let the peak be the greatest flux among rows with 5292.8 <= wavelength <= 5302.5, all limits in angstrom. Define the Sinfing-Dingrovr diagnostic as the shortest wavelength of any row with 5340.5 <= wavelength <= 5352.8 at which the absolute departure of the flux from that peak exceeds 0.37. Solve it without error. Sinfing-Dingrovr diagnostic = 5341.13 angstrom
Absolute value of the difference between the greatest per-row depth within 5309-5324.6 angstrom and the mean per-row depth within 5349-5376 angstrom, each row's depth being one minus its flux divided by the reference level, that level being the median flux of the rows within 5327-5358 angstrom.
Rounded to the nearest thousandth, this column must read 0.115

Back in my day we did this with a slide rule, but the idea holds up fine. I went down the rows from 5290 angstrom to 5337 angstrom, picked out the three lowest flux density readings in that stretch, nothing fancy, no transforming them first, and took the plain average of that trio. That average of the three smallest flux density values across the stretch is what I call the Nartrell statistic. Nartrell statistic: 10.8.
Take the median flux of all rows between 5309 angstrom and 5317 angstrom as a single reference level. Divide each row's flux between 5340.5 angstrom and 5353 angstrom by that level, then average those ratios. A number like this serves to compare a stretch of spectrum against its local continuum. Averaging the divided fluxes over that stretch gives 0.97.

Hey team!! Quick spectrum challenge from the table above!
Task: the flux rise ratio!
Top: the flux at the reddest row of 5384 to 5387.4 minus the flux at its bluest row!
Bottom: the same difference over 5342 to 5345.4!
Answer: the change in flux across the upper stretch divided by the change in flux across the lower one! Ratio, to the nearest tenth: 1.1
